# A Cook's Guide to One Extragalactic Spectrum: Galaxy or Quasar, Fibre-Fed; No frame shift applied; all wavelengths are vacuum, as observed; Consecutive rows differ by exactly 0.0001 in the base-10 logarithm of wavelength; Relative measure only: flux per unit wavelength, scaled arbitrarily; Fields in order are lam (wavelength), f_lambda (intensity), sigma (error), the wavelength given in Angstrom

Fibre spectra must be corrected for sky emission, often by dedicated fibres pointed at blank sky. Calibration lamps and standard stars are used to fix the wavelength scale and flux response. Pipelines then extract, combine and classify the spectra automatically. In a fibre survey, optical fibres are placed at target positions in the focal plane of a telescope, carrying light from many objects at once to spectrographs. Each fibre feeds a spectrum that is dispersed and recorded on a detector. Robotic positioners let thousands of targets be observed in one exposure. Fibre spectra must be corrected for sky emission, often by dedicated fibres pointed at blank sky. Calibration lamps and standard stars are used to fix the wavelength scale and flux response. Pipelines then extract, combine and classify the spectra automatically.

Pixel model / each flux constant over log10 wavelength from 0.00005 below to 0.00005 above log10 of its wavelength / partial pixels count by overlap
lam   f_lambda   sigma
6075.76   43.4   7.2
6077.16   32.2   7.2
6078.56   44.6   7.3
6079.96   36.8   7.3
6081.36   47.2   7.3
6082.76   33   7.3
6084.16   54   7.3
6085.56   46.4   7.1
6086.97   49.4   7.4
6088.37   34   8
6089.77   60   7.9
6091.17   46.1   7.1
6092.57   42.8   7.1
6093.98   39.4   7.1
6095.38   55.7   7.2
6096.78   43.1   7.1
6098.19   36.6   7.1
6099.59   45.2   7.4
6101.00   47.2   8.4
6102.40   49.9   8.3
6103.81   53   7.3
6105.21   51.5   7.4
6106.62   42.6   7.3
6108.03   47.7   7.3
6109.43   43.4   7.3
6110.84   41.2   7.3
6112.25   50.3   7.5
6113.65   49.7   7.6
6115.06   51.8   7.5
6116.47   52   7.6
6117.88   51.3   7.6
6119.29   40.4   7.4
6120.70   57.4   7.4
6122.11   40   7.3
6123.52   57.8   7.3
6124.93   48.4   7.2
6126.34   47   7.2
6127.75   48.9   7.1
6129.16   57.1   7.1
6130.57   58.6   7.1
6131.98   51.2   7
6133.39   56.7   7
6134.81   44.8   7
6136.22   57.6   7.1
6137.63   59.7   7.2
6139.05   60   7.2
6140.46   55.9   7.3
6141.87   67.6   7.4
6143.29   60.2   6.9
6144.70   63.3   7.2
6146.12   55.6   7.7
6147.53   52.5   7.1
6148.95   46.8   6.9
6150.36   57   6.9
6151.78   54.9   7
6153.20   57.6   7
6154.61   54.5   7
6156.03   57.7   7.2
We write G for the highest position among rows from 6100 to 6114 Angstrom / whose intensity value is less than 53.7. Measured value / 6113.65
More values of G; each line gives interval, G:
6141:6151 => 6148.95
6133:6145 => 6134.81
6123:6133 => 6131.98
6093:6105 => 6103.81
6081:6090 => 6088.37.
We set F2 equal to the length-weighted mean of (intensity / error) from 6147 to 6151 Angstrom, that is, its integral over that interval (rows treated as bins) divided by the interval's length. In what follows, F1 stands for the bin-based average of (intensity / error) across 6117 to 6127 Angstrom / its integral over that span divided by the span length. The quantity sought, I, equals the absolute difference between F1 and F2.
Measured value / 0.8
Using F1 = 6.66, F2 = 7.5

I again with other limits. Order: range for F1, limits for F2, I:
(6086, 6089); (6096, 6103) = 0.2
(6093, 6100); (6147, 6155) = 1.6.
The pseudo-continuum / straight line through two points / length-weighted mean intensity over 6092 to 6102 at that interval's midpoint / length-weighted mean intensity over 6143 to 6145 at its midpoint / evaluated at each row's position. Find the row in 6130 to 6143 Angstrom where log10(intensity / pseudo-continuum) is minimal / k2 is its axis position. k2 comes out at 6134.81 Angstrom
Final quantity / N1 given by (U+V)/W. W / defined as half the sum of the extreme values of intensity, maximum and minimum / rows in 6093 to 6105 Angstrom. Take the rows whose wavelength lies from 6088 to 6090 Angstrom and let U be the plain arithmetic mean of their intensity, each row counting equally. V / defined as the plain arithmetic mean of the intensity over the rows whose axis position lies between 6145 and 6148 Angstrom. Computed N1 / 2.19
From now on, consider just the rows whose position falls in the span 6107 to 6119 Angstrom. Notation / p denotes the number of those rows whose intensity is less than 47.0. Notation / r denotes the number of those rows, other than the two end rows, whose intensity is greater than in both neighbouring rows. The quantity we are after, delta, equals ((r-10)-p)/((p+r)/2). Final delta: -5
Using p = 2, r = 2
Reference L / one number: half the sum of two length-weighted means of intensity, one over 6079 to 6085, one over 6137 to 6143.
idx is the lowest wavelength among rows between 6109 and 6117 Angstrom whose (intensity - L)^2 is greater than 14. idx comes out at 6109.43 Angstrom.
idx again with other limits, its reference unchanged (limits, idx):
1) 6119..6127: 6119.29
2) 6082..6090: 6082.76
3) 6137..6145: 6137.63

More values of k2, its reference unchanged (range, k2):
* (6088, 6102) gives 6098.19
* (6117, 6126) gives 6122.11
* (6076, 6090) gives 6088.37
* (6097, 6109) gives 6098.19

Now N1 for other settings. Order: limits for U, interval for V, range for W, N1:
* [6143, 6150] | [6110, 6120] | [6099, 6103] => 2.18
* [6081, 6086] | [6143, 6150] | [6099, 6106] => 2.05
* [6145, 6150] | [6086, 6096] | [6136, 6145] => 1.59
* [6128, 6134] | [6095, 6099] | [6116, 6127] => 2.07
